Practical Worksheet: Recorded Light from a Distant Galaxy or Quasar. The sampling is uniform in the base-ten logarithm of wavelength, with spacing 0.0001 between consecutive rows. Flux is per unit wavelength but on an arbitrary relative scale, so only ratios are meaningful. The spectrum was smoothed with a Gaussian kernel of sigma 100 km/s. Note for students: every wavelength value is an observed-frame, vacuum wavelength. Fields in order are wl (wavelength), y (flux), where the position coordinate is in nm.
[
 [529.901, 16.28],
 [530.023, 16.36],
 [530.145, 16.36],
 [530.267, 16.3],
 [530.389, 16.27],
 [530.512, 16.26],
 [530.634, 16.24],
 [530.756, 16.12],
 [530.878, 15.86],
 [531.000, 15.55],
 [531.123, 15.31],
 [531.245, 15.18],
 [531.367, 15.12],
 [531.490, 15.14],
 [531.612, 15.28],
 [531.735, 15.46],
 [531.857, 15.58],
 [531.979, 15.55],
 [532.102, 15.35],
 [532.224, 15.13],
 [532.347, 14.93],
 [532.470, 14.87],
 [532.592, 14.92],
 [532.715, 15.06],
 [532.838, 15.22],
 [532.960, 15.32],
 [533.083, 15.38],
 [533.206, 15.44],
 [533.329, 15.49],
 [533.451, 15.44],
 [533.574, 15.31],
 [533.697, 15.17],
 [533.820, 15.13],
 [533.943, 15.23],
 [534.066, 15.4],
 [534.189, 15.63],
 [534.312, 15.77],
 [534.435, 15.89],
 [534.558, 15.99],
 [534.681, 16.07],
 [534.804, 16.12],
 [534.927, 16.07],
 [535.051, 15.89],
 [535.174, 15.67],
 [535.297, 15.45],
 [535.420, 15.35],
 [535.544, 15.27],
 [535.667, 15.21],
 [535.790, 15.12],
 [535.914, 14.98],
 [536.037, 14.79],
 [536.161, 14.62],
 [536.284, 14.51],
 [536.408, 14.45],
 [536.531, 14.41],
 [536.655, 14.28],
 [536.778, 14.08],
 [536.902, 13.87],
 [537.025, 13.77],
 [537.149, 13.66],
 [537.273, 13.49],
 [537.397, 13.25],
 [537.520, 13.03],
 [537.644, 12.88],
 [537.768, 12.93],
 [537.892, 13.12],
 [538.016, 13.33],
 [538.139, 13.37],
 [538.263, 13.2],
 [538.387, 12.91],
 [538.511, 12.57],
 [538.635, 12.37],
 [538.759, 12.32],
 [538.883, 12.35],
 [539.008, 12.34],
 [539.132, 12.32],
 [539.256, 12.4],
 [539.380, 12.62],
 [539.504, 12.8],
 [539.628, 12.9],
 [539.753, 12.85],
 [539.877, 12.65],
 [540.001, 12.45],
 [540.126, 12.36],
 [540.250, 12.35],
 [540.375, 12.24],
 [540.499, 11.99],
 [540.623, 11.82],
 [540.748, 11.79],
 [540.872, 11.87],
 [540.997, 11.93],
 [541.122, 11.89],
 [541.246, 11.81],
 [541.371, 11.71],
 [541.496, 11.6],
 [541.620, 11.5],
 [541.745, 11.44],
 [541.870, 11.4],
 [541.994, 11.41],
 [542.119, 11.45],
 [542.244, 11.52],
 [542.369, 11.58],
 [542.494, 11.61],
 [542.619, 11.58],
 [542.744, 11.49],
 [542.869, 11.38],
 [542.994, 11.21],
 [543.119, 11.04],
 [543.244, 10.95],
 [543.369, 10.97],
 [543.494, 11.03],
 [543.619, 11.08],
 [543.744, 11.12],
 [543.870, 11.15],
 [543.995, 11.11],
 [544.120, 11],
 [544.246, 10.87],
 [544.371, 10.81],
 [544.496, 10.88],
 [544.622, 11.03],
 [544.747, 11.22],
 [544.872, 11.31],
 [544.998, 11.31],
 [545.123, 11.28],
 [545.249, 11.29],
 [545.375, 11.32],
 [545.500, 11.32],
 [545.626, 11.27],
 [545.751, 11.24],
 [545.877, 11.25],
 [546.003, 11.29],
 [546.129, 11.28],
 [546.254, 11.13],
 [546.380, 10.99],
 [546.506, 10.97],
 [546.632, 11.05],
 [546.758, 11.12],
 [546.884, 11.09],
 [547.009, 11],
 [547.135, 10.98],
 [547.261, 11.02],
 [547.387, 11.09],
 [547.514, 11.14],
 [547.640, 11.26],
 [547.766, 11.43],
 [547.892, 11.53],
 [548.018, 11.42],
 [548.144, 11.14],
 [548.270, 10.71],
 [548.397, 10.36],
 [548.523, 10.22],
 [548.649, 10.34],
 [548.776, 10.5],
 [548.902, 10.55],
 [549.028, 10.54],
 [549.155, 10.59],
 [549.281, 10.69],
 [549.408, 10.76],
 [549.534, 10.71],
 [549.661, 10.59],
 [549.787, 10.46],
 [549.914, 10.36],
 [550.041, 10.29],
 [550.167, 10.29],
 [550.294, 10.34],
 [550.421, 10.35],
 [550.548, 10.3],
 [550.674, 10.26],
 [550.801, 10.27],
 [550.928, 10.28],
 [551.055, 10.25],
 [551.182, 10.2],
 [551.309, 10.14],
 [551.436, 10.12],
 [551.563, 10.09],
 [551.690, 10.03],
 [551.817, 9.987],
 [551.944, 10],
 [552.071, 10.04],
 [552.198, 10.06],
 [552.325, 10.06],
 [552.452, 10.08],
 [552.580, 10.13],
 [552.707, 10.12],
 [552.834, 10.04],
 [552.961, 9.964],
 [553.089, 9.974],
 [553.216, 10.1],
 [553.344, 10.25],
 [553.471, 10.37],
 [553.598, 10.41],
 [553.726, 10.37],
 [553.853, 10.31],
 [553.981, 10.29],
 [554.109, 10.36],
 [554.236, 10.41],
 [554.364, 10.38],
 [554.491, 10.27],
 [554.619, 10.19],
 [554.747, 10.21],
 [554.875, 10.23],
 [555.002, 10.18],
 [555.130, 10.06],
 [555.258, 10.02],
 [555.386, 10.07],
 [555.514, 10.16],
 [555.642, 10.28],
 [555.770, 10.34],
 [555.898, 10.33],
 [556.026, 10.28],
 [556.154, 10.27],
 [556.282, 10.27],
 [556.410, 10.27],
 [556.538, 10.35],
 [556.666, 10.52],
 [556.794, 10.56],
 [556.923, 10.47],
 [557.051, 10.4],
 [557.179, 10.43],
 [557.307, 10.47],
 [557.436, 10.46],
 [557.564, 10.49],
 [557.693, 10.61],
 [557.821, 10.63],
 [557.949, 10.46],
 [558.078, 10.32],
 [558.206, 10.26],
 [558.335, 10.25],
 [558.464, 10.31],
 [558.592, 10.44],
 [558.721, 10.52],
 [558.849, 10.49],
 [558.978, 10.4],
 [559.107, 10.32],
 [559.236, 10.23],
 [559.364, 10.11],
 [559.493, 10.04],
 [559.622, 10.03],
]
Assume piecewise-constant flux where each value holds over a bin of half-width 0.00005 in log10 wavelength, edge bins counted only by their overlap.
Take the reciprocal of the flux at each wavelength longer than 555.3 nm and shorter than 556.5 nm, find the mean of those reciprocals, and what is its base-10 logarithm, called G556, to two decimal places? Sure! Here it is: -1.01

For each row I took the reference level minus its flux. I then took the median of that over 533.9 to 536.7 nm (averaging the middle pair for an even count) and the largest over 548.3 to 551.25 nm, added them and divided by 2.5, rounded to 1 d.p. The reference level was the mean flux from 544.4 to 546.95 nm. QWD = -1.3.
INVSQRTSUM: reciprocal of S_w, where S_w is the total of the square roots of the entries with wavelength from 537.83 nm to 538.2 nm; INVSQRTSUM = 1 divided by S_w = 0.091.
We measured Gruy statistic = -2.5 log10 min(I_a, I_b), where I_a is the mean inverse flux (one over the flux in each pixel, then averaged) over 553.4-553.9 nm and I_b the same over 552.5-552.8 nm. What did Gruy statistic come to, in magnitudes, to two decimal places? 2.54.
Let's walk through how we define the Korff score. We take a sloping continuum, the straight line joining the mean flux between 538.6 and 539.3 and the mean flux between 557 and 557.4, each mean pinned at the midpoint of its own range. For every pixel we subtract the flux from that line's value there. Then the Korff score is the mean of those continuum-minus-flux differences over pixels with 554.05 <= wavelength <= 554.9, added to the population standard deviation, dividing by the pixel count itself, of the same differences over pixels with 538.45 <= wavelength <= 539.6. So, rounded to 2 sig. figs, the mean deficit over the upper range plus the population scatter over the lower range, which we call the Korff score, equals 0.60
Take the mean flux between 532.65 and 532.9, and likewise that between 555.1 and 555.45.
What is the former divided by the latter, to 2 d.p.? 1.51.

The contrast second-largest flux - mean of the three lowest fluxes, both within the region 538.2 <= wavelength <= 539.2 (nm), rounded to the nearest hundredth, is 0.58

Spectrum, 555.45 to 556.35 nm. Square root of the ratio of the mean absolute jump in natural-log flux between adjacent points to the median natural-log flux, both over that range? 0.042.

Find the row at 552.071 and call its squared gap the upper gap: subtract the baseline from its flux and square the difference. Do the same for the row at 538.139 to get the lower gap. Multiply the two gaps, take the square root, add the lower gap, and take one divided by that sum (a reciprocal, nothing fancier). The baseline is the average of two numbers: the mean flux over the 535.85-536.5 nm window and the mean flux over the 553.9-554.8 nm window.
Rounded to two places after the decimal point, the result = 0.34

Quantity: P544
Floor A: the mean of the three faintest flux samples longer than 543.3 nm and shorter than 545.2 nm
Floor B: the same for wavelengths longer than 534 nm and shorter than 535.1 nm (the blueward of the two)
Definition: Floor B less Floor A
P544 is 4.7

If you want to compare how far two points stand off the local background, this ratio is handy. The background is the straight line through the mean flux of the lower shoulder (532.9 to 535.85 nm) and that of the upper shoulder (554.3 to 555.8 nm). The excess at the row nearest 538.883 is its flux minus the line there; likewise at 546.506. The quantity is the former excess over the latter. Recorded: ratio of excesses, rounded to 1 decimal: 1.4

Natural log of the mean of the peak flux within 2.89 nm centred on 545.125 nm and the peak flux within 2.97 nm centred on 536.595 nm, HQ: 2.60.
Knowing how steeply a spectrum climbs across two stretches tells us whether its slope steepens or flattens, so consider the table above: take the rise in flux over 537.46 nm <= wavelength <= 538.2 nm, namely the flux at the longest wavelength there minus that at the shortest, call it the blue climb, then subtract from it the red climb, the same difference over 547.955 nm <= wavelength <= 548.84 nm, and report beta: 1.3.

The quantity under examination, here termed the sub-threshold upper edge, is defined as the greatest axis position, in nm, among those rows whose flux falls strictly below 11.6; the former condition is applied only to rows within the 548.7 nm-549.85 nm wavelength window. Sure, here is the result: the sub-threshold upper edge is 549.787 nm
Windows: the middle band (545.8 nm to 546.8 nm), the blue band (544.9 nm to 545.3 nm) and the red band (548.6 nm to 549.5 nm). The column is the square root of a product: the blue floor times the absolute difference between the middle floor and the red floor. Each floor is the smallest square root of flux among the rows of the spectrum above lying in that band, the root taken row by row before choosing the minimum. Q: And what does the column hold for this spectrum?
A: 0.57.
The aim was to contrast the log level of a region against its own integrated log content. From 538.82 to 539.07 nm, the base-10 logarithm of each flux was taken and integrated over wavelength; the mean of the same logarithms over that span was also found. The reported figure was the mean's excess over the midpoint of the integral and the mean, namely 0.41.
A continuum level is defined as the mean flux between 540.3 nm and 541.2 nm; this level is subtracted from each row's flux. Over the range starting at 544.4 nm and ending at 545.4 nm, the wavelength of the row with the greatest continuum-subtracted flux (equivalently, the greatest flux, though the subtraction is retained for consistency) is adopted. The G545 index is 545.375 nm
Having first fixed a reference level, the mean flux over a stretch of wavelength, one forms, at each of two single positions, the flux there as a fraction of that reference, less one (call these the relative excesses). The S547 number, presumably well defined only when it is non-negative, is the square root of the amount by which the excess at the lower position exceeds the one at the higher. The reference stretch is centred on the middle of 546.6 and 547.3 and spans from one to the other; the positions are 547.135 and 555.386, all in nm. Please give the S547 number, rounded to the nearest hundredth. 0.29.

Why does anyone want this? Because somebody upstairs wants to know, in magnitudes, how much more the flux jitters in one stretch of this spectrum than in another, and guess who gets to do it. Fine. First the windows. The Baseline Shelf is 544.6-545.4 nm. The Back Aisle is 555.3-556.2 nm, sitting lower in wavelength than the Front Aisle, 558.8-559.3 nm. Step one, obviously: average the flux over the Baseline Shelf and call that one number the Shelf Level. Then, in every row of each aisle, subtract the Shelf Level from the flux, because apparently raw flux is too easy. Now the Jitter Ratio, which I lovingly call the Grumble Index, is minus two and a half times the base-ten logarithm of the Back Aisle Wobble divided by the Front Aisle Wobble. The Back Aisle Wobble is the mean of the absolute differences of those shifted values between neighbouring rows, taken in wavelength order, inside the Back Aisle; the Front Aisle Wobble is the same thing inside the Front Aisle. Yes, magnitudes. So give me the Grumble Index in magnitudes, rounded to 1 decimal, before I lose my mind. 0.5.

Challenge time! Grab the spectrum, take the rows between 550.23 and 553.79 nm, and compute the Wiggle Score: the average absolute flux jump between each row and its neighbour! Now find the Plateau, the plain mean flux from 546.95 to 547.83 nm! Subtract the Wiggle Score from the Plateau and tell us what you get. 11.1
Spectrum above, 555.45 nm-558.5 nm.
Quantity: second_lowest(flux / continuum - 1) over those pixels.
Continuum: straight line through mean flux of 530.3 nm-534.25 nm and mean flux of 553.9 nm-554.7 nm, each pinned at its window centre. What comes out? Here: 0.03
